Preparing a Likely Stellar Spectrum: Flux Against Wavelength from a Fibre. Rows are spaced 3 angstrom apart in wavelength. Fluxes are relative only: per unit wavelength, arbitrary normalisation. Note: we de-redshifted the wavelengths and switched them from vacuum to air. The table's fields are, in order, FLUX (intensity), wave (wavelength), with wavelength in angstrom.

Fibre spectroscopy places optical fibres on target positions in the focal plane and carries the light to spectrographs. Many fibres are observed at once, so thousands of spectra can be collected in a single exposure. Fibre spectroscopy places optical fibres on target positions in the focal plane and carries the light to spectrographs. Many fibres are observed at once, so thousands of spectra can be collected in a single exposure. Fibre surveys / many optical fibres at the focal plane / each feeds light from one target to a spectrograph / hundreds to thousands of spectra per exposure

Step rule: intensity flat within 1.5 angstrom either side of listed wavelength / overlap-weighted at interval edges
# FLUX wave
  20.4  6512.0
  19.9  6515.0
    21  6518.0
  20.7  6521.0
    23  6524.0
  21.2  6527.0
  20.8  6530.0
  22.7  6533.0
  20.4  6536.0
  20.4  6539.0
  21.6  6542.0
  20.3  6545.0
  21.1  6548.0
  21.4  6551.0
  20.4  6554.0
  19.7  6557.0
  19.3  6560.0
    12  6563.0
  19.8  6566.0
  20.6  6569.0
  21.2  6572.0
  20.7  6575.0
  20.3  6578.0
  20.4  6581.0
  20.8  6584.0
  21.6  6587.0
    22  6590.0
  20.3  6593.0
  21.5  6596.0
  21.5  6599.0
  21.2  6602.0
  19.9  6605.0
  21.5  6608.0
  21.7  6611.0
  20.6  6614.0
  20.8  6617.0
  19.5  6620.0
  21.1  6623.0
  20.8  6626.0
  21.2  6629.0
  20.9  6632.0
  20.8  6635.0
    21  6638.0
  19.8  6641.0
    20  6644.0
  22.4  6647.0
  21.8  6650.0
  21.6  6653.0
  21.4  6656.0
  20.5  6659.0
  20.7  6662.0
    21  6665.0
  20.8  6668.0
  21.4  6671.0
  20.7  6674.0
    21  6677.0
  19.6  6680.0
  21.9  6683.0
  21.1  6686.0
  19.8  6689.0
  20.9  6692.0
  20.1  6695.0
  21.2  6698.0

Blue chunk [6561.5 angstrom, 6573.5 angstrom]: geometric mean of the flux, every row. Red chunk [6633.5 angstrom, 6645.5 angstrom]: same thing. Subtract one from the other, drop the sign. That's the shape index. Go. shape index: 2.45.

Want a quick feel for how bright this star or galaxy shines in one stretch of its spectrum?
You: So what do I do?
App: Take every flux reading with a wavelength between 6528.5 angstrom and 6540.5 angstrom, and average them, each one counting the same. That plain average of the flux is 21.1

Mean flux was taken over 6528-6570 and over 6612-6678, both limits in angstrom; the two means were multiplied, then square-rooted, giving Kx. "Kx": 20.5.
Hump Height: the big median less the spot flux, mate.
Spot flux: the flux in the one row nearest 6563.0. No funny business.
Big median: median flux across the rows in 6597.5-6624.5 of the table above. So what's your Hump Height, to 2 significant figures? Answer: 9.1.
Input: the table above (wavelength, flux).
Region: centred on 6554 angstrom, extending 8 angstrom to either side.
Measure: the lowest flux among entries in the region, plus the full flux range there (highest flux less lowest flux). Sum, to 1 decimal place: 21.4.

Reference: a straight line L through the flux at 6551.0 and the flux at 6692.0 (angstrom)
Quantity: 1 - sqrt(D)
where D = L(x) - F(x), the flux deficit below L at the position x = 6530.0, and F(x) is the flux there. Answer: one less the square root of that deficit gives 0.18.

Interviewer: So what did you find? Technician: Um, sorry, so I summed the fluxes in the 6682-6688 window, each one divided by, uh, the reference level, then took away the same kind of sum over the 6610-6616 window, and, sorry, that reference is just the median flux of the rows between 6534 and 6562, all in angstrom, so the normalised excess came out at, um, 0.03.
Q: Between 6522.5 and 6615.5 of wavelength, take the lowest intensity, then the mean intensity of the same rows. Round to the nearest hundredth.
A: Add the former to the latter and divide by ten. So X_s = 3.26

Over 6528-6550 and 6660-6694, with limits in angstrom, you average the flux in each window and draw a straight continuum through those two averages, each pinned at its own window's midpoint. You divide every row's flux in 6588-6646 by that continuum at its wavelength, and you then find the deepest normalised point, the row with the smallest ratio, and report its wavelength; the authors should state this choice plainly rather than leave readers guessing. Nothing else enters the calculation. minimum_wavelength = 6620.0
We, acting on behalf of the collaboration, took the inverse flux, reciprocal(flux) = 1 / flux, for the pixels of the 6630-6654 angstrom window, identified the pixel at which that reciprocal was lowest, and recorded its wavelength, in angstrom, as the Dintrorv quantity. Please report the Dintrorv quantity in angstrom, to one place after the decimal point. 6647.0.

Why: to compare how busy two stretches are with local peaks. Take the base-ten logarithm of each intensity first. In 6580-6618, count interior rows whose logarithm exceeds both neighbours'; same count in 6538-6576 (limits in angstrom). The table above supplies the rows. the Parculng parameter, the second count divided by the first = 1.50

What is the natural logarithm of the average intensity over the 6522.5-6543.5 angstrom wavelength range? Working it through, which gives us 3.07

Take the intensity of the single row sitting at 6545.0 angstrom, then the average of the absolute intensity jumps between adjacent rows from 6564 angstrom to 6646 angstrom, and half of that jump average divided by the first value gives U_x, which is 0.016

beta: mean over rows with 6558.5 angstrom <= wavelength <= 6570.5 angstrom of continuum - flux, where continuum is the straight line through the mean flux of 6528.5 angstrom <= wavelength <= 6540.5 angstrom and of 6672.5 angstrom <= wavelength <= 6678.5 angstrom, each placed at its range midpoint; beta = 3.1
